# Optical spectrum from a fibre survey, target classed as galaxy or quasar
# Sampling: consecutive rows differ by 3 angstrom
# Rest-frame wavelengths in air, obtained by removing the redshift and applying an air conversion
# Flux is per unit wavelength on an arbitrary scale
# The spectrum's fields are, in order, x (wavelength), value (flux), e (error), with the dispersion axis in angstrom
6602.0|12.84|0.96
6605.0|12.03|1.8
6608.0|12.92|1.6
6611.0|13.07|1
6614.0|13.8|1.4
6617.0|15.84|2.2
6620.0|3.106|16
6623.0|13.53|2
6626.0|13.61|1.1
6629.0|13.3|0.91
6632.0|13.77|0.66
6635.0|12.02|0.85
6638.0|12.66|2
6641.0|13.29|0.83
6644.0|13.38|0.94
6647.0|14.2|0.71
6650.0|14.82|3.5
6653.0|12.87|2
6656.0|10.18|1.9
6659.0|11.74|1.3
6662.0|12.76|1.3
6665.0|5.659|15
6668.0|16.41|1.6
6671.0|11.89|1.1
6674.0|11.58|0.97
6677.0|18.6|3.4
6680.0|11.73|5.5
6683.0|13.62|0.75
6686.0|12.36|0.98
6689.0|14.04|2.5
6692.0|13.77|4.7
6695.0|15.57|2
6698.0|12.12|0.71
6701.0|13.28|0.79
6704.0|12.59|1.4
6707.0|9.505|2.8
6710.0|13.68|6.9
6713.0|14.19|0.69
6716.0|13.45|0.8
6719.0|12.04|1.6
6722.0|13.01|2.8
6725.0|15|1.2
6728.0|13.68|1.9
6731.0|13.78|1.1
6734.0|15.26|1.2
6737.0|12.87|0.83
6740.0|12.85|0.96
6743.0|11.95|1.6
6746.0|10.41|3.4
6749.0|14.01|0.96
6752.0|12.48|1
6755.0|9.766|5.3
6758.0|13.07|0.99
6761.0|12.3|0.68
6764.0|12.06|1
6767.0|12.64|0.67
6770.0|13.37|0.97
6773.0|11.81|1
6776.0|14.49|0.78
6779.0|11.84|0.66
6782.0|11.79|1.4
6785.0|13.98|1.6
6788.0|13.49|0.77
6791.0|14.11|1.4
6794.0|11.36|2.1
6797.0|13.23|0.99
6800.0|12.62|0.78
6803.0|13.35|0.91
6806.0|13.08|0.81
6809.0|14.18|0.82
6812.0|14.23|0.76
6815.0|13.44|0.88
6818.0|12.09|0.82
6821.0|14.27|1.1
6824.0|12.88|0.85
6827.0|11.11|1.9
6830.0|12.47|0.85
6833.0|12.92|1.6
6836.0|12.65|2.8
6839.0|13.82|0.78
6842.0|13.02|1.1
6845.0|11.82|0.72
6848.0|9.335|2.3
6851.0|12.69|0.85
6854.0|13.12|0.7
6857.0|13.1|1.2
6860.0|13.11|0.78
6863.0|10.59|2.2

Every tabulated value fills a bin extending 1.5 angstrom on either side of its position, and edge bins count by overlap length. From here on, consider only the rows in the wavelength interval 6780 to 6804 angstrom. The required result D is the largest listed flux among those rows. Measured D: 14.11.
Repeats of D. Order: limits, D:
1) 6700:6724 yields 14.19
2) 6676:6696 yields 18.6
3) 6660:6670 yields 16.41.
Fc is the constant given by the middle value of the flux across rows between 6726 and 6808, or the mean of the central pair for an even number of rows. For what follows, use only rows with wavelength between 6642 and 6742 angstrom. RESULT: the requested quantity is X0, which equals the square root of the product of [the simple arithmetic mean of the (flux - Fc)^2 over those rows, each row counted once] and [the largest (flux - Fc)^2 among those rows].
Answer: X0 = 15.5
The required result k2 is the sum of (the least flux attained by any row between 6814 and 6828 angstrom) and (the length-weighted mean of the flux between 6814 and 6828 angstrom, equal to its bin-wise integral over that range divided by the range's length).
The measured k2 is 23.9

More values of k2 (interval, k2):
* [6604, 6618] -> 25.5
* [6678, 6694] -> 25.1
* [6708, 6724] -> 25.3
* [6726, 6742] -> 26.5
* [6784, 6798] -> 24.6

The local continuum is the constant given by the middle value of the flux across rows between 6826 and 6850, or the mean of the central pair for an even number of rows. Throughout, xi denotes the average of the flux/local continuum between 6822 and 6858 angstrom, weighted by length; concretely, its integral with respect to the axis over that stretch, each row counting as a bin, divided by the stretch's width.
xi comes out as 0.989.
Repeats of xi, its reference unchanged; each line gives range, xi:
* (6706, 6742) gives 1.060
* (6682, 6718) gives 1.048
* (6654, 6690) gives 0.998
